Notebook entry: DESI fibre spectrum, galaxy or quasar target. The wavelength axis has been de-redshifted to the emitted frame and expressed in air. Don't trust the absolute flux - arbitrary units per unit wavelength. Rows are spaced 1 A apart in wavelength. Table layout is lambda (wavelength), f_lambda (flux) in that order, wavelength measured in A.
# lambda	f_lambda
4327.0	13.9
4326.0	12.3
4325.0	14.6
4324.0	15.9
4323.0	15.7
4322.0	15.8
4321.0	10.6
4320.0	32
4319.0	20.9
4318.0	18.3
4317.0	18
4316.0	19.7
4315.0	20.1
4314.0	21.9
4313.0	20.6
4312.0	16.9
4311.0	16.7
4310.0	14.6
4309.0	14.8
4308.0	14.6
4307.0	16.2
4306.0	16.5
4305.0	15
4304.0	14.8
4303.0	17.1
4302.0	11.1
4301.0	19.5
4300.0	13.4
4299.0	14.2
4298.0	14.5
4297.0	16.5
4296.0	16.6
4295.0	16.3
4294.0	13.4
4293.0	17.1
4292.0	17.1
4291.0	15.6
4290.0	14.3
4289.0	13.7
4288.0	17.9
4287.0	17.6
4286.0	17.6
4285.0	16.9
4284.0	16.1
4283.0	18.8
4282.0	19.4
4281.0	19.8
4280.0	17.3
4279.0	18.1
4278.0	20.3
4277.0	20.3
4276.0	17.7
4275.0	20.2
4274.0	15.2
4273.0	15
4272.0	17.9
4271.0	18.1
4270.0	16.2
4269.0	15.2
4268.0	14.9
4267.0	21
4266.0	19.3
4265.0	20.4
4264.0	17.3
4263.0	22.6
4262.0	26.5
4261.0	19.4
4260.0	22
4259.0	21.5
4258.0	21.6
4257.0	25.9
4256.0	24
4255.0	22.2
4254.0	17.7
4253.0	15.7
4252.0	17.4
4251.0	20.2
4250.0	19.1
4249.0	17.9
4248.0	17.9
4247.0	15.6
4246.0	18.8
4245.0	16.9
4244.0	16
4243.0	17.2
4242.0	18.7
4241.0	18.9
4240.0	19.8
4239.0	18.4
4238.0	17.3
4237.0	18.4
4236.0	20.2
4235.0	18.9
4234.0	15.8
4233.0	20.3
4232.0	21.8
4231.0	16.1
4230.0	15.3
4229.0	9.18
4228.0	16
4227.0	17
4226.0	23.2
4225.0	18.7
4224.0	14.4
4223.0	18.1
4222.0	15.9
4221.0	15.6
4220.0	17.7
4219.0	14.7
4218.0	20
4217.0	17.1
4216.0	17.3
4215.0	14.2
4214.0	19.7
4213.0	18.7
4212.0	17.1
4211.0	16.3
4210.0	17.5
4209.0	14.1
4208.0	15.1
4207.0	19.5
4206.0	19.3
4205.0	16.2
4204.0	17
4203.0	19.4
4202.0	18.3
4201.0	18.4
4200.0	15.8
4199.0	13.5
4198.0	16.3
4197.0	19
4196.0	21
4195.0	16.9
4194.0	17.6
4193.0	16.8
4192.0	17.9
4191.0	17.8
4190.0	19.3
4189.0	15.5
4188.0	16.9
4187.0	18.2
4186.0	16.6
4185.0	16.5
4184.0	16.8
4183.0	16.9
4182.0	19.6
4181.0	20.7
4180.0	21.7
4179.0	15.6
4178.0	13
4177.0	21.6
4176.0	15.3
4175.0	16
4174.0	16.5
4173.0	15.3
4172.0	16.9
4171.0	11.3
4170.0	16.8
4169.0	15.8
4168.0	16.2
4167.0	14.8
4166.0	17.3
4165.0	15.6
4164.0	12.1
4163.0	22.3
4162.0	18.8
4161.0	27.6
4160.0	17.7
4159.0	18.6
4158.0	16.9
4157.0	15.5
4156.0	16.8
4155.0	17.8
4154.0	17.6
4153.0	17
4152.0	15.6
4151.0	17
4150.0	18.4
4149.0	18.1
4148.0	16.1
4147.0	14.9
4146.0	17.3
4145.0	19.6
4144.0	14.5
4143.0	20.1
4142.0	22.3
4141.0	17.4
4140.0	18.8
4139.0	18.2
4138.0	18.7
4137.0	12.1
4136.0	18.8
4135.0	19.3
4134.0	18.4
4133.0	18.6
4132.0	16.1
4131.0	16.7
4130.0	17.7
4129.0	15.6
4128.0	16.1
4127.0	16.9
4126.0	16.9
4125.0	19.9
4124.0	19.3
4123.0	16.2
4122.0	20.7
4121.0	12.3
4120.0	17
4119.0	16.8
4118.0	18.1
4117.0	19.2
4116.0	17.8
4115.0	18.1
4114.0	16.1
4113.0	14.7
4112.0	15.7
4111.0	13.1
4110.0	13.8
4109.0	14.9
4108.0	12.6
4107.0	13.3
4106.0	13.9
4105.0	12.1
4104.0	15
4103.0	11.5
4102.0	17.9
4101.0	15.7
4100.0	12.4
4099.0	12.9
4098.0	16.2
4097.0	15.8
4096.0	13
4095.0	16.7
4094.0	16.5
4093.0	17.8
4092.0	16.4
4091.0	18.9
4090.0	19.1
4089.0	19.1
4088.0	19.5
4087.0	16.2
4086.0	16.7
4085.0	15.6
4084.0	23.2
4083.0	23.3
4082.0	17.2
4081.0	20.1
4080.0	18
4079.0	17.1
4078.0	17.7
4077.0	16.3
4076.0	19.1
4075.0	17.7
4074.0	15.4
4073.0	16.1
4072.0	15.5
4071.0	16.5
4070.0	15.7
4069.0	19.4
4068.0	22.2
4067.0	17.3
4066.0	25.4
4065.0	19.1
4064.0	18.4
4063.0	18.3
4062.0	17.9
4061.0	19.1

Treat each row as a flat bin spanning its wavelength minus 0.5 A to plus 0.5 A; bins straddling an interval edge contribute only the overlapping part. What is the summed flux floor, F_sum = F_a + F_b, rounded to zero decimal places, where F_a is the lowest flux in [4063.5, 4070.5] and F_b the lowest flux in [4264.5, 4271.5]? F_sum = 31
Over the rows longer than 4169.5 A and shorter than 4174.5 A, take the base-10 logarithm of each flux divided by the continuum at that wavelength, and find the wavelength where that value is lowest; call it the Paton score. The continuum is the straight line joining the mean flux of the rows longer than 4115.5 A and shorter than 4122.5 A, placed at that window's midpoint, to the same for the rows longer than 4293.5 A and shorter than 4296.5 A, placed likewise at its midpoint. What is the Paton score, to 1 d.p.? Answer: 4171.0 A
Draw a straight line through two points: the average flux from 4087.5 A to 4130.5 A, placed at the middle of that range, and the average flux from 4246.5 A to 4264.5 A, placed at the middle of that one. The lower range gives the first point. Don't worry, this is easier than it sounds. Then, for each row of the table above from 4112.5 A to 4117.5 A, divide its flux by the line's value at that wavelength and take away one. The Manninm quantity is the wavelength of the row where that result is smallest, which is 4113.0 A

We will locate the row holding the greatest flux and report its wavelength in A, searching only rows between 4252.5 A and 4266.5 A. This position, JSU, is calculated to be 4262.0 A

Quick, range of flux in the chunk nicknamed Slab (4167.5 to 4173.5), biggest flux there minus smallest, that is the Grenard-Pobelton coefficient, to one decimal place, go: 5.6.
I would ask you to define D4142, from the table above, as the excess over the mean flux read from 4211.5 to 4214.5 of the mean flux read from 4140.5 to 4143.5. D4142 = 1.43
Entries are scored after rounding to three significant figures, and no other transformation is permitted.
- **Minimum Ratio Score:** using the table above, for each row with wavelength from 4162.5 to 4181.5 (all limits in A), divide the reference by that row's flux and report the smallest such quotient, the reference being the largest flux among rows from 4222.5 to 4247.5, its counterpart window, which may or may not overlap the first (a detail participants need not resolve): 1.04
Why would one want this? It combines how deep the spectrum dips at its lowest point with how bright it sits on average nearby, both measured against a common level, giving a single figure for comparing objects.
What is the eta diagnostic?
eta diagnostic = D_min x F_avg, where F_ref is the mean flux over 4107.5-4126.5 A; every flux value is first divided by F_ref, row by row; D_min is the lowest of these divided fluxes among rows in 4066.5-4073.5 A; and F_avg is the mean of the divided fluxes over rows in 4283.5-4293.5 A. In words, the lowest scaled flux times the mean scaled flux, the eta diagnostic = 0.93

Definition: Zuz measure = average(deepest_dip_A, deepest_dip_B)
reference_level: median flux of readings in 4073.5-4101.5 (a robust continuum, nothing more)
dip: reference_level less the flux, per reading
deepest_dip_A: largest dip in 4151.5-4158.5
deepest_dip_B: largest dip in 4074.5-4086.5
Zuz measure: 1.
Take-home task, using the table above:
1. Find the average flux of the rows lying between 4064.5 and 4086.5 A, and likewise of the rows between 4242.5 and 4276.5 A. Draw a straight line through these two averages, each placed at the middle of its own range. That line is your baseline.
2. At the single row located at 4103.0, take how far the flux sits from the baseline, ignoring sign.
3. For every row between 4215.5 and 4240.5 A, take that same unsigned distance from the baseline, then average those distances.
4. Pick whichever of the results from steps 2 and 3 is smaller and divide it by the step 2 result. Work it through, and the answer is 0.3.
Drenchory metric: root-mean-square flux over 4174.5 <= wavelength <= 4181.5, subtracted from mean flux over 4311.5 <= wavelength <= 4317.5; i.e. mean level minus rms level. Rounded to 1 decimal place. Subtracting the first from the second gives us 1.5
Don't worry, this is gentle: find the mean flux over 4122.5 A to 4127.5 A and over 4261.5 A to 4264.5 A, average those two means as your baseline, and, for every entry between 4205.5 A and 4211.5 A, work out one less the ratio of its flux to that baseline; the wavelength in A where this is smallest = 4207.0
